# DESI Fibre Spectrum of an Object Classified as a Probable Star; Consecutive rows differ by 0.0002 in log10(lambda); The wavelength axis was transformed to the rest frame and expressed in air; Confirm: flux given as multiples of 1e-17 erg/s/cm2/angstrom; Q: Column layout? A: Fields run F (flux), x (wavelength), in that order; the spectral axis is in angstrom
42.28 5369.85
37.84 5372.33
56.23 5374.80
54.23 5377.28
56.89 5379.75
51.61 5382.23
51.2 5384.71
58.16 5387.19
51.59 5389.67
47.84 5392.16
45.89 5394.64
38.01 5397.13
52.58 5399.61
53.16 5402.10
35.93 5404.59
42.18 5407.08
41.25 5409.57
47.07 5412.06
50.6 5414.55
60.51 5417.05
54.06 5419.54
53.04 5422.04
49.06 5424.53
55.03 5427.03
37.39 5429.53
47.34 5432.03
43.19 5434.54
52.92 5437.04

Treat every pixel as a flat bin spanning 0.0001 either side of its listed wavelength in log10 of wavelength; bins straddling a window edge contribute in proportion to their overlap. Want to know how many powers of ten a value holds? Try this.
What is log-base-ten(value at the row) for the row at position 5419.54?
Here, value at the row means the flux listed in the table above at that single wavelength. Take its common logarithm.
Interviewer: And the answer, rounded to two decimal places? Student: 1.73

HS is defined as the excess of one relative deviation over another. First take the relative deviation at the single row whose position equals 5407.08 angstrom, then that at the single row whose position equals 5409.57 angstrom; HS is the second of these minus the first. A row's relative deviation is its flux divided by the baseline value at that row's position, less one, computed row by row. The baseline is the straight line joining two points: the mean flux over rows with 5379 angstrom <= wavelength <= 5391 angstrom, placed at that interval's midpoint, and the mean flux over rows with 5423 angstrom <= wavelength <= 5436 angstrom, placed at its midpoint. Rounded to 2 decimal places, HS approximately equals -0.01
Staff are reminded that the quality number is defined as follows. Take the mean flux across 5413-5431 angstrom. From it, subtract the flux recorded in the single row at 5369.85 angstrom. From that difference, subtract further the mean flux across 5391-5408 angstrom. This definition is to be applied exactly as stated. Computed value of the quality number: -36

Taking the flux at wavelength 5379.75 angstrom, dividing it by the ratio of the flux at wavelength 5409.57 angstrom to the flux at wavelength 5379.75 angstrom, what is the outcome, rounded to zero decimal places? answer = 78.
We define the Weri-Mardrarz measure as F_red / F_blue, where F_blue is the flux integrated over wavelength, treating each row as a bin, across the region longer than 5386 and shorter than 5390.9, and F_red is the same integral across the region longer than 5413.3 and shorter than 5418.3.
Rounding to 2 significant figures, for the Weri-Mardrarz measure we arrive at 1.0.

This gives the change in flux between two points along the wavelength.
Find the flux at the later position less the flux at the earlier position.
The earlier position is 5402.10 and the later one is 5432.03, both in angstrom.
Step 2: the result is -6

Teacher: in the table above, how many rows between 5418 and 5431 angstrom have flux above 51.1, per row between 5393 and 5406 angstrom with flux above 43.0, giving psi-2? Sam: 1.00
